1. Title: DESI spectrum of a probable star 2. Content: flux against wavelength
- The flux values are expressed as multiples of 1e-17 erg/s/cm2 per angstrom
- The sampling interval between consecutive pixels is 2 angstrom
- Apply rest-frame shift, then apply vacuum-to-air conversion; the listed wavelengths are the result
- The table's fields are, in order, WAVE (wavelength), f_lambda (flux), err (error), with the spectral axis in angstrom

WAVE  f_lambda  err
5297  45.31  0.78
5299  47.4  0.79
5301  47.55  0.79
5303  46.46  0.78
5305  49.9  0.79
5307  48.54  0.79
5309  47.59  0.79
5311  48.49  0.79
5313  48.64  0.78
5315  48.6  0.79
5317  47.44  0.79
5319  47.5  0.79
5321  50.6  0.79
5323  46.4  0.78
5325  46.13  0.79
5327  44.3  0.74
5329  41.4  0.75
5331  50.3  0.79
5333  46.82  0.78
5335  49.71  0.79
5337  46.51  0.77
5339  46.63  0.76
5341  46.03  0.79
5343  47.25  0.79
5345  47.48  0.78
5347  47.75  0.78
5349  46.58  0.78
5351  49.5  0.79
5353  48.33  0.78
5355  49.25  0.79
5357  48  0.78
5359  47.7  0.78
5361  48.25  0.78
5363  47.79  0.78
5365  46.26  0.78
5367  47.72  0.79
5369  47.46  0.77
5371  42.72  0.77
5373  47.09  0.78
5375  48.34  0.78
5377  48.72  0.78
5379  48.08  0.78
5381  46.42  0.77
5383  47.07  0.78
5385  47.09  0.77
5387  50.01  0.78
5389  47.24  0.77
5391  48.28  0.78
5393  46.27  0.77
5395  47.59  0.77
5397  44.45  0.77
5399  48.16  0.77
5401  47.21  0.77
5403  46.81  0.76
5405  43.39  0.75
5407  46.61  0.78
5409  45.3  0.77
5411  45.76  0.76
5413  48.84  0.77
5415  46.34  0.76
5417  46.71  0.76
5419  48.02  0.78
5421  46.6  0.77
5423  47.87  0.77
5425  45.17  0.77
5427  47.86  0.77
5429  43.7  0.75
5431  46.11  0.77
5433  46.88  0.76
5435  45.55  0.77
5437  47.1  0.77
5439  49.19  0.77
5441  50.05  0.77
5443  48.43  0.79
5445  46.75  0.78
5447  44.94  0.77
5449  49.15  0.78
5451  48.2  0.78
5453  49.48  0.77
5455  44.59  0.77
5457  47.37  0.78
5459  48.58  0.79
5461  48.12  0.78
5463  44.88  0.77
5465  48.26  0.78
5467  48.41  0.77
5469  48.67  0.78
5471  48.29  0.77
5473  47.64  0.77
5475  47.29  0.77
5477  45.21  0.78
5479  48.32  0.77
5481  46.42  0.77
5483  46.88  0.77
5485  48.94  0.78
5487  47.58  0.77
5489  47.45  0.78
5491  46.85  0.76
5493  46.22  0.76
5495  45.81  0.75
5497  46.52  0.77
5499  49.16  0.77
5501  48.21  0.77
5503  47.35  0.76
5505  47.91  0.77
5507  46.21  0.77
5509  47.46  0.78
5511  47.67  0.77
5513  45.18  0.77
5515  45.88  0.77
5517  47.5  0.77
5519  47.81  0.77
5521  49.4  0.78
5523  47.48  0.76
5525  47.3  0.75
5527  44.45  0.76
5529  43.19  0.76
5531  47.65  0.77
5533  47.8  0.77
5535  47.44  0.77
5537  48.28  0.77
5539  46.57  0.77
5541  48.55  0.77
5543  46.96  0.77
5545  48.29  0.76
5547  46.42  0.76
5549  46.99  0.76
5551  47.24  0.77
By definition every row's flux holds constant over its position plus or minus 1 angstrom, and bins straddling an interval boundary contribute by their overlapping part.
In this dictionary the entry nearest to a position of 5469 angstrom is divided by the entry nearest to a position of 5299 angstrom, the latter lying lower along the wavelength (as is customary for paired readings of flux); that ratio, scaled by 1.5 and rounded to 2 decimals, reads 1.54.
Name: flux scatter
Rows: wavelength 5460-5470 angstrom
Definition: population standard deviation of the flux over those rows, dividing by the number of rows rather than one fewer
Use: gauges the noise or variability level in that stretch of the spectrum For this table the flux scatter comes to 1.41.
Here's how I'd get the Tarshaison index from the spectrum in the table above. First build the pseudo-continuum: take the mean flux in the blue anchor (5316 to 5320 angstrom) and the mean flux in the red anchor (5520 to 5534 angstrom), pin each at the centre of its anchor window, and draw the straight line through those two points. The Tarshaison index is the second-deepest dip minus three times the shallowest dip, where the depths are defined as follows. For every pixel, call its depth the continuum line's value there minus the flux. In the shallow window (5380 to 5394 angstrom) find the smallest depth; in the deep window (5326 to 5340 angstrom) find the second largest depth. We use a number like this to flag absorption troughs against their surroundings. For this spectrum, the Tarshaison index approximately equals 11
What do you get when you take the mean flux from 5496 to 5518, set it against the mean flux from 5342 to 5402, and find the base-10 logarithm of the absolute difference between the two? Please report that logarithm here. -0.55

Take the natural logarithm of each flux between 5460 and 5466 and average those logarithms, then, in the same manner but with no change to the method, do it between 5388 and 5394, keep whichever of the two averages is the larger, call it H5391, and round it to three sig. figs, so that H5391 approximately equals 3.86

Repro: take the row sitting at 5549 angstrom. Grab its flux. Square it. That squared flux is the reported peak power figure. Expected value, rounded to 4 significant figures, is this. 2208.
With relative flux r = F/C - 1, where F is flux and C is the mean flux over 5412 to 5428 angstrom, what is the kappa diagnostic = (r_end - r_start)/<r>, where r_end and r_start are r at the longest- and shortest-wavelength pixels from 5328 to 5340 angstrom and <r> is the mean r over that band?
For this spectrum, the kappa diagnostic -19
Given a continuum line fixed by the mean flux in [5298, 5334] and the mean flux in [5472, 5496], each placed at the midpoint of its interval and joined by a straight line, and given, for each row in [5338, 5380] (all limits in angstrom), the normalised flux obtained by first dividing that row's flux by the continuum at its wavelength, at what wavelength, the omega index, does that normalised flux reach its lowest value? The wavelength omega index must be 5371 angstrom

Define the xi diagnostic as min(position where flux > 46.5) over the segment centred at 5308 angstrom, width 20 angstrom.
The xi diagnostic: 5299 angstrom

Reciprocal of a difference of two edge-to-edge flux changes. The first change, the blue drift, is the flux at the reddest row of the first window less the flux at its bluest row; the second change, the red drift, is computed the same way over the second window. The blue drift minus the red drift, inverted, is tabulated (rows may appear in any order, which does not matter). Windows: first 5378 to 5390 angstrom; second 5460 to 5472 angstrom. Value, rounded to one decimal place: -1.0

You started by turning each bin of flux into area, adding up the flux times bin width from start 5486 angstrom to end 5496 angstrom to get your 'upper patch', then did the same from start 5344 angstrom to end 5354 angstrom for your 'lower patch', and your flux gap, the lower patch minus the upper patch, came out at 11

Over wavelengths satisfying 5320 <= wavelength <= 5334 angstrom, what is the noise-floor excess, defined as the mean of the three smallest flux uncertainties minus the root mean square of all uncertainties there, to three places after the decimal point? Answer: -0.018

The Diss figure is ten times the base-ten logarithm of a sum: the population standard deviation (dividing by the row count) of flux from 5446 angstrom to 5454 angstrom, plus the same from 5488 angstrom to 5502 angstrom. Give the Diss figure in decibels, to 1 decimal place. 4.6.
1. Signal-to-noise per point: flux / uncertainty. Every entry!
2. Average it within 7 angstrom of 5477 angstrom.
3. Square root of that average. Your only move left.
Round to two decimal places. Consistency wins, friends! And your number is 7.82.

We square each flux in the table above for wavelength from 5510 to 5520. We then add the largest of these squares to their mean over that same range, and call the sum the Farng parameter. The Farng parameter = 4478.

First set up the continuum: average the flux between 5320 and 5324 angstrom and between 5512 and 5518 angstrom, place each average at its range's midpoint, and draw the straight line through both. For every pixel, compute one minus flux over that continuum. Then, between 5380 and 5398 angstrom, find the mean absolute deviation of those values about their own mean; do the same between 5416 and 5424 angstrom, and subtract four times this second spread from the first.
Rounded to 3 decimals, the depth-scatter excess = -0.034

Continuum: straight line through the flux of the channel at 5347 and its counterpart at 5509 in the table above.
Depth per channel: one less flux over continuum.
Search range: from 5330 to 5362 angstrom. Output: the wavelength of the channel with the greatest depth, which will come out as 5341 angstrom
